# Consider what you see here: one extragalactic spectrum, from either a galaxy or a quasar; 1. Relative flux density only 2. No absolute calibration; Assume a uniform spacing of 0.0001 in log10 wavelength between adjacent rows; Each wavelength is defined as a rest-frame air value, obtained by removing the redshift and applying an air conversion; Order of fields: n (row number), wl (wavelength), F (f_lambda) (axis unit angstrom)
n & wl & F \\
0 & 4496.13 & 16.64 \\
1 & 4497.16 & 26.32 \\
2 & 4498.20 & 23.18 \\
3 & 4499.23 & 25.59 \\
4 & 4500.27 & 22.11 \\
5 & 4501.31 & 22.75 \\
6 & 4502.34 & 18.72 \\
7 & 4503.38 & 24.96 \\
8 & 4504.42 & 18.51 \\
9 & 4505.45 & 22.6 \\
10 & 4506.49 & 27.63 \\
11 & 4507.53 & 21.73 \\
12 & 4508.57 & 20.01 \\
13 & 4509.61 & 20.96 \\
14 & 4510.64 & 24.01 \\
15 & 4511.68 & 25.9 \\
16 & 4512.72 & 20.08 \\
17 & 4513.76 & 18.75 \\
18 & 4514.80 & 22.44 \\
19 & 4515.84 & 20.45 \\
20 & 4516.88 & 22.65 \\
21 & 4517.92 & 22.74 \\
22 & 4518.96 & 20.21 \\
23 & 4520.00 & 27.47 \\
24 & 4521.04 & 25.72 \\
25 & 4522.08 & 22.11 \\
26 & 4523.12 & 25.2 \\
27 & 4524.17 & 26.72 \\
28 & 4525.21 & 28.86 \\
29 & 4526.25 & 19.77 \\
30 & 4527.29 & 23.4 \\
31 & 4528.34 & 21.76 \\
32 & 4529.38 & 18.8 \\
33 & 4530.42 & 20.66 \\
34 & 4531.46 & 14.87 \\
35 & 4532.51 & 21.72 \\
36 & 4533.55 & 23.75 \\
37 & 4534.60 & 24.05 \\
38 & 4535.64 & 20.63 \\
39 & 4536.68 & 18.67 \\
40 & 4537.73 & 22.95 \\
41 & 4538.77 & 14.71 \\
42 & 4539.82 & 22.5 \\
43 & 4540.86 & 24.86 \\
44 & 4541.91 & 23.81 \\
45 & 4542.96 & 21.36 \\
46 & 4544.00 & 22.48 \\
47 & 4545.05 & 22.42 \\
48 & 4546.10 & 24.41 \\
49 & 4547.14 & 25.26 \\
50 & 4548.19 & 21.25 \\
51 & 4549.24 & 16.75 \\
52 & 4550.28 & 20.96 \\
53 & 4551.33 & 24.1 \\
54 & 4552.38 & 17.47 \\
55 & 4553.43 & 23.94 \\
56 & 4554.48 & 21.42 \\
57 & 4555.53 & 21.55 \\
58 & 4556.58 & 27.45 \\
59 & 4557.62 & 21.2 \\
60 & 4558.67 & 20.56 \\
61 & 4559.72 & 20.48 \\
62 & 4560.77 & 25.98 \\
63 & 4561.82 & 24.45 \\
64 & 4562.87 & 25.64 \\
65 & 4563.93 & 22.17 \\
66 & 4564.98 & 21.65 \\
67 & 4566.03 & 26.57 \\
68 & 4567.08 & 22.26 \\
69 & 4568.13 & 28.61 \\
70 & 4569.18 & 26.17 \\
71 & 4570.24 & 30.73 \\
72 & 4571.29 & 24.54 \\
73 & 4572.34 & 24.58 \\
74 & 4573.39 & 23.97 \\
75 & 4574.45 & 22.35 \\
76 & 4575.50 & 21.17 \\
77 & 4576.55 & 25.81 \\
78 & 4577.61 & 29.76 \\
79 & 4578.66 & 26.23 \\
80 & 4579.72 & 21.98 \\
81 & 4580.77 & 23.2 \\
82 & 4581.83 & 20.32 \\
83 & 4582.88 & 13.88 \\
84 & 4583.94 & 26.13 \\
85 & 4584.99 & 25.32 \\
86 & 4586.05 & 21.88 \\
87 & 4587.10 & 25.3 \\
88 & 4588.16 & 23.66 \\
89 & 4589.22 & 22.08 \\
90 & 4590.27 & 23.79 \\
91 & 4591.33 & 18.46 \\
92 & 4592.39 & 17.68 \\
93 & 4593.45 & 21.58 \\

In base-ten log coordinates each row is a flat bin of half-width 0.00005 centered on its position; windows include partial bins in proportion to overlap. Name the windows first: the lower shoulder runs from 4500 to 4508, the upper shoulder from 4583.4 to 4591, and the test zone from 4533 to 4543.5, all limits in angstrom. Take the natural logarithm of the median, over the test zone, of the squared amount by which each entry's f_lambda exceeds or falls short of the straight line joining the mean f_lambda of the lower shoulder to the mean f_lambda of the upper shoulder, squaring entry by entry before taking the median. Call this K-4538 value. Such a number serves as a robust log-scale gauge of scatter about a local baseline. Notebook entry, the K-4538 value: 0.74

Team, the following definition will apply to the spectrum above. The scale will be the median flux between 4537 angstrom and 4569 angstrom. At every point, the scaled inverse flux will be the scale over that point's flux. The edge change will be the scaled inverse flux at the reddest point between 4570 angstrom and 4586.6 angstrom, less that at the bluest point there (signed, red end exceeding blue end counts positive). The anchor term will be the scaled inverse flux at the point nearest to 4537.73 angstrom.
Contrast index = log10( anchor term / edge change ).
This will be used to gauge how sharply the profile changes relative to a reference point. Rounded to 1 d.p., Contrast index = 0.5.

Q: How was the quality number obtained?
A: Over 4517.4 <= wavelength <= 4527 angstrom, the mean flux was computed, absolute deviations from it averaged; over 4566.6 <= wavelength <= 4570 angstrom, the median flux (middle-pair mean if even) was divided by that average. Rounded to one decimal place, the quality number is 9.5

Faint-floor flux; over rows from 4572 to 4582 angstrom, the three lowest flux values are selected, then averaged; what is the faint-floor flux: 21.2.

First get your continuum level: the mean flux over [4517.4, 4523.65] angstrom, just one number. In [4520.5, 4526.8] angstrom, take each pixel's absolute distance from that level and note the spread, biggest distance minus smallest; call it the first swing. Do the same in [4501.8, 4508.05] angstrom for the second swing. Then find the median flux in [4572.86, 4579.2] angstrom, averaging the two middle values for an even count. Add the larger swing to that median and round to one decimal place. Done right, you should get 29.2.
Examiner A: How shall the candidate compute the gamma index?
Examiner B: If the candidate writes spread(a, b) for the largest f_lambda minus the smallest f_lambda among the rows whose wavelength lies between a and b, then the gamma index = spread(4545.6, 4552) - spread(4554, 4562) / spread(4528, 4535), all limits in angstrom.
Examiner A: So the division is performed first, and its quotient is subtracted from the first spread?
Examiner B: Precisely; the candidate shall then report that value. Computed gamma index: 8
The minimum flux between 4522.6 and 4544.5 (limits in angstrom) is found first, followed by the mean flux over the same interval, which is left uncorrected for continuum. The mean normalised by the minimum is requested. 1.49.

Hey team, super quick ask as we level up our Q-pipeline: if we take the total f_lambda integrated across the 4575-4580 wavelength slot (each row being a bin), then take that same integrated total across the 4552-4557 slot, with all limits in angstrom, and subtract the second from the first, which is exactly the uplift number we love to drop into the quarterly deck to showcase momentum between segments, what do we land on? 14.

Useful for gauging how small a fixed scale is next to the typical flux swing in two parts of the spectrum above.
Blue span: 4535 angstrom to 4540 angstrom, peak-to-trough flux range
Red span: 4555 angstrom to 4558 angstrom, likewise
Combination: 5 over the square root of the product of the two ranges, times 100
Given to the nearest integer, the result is 70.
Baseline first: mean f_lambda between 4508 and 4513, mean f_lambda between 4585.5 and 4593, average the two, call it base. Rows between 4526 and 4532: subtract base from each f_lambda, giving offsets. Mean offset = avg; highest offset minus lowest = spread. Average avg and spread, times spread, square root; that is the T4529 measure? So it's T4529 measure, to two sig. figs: 5.2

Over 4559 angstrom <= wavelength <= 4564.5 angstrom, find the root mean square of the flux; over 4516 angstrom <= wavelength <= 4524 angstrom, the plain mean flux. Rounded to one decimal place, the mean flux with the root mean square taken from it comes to -0.1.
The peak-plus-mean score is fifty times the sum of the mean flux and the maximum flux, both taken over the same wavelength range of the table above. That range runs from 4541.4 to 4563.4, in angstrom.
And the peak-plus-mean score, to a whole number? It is 2499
